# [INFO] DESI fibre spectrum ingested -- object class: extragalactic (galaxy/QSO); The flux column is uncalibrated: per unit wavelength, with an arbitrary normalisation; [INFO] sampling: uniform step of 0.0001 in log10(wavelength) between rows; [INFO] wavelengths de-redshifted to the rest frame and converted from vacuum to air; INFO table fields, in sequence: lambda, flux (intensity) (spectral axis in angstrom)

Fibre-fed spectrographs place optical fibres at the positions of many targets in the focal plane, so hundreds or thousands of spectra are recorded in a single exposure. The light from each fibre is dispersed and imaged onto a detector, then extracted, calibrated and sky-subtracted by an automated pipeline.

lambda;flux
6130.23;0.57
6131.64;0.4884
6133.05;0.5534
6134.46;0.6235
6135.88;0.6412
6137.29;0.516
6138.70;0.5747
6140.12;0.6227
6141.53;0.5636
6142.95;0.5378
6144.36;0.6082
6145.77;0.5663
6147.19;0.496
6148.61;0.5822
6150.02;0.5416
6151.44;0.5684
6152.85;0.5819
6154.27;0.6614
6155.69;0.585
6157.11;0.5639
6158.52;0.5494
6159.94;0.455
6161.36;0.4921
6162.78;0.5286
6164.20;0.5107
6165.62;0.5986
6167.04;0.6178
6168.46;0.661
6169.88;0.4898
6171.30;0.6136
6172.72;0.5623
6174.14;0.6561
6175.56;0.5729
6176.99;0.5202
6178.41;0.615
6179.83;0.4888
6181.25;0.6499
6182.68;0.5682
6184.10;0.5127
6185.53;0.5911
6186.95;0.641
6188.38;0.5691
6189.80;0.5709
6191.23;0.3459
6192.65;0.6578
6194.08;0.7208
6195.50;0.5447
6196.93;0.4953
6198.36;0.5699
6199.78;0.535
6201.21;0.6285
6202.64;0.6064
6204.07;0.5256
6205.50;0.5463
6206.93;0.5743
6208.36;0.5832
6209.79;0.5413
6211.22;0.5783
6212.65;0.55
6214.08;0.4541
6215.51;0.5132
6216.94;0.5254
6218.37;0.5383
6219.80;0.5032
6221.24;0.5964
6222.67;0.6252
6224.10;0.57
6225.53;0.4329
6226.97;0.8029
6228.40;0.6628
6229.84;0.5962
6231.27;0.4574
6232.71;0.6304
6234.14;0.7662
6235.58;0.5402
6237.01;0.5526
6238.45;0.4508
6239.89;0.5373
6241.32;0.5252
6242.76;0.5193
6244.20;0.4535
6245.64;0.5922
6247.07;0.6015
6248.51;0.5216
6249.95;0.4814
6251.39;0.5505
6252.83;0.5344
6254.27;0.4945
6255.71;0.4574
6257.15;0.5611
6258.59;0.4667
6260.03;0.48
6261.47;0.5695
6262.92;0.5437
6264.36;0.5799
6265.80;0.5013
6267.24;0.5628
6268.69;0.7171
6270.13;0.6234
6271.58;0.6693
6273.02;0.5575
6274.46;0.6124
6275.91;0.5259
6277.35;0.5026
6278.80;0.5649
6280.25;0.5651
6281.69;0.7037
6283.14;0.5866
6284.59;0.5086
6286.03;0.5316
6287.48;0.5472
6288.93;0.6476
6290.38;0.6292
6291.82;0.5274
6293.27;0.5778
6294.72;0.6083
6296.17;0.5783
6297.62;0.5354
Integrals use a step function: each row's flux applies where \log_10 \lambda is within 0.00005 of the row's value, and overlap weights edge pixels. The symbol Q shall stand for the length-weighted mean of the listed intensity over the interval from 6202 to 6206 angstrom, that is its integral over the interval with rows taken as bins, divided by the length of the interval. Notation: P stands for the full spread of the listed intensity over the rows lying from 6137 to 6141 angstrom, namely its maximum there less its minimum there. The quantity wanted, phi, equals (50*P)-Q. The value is 4.8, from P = 0.107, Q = 0.56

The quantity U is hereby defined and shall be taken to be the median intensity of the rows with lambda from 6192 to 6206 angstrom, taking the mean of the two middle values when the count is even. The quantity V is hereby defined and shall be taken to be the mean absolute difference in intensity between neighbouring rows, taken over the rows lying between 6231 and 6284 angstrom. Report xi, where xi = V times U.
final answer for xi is 0.041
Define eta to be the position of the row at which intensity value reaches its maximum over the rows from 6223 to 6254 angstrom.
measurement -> 6226.97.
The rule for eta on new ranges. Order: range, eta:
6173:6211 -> 6194.08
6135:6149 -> 6135.88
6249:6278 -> 6268.69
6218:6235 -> 6226.97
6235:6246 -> 6245.64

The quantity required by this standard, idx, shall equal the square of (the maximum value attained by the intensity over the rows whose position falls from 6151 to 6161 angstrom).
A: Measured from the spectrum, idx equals 0.44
